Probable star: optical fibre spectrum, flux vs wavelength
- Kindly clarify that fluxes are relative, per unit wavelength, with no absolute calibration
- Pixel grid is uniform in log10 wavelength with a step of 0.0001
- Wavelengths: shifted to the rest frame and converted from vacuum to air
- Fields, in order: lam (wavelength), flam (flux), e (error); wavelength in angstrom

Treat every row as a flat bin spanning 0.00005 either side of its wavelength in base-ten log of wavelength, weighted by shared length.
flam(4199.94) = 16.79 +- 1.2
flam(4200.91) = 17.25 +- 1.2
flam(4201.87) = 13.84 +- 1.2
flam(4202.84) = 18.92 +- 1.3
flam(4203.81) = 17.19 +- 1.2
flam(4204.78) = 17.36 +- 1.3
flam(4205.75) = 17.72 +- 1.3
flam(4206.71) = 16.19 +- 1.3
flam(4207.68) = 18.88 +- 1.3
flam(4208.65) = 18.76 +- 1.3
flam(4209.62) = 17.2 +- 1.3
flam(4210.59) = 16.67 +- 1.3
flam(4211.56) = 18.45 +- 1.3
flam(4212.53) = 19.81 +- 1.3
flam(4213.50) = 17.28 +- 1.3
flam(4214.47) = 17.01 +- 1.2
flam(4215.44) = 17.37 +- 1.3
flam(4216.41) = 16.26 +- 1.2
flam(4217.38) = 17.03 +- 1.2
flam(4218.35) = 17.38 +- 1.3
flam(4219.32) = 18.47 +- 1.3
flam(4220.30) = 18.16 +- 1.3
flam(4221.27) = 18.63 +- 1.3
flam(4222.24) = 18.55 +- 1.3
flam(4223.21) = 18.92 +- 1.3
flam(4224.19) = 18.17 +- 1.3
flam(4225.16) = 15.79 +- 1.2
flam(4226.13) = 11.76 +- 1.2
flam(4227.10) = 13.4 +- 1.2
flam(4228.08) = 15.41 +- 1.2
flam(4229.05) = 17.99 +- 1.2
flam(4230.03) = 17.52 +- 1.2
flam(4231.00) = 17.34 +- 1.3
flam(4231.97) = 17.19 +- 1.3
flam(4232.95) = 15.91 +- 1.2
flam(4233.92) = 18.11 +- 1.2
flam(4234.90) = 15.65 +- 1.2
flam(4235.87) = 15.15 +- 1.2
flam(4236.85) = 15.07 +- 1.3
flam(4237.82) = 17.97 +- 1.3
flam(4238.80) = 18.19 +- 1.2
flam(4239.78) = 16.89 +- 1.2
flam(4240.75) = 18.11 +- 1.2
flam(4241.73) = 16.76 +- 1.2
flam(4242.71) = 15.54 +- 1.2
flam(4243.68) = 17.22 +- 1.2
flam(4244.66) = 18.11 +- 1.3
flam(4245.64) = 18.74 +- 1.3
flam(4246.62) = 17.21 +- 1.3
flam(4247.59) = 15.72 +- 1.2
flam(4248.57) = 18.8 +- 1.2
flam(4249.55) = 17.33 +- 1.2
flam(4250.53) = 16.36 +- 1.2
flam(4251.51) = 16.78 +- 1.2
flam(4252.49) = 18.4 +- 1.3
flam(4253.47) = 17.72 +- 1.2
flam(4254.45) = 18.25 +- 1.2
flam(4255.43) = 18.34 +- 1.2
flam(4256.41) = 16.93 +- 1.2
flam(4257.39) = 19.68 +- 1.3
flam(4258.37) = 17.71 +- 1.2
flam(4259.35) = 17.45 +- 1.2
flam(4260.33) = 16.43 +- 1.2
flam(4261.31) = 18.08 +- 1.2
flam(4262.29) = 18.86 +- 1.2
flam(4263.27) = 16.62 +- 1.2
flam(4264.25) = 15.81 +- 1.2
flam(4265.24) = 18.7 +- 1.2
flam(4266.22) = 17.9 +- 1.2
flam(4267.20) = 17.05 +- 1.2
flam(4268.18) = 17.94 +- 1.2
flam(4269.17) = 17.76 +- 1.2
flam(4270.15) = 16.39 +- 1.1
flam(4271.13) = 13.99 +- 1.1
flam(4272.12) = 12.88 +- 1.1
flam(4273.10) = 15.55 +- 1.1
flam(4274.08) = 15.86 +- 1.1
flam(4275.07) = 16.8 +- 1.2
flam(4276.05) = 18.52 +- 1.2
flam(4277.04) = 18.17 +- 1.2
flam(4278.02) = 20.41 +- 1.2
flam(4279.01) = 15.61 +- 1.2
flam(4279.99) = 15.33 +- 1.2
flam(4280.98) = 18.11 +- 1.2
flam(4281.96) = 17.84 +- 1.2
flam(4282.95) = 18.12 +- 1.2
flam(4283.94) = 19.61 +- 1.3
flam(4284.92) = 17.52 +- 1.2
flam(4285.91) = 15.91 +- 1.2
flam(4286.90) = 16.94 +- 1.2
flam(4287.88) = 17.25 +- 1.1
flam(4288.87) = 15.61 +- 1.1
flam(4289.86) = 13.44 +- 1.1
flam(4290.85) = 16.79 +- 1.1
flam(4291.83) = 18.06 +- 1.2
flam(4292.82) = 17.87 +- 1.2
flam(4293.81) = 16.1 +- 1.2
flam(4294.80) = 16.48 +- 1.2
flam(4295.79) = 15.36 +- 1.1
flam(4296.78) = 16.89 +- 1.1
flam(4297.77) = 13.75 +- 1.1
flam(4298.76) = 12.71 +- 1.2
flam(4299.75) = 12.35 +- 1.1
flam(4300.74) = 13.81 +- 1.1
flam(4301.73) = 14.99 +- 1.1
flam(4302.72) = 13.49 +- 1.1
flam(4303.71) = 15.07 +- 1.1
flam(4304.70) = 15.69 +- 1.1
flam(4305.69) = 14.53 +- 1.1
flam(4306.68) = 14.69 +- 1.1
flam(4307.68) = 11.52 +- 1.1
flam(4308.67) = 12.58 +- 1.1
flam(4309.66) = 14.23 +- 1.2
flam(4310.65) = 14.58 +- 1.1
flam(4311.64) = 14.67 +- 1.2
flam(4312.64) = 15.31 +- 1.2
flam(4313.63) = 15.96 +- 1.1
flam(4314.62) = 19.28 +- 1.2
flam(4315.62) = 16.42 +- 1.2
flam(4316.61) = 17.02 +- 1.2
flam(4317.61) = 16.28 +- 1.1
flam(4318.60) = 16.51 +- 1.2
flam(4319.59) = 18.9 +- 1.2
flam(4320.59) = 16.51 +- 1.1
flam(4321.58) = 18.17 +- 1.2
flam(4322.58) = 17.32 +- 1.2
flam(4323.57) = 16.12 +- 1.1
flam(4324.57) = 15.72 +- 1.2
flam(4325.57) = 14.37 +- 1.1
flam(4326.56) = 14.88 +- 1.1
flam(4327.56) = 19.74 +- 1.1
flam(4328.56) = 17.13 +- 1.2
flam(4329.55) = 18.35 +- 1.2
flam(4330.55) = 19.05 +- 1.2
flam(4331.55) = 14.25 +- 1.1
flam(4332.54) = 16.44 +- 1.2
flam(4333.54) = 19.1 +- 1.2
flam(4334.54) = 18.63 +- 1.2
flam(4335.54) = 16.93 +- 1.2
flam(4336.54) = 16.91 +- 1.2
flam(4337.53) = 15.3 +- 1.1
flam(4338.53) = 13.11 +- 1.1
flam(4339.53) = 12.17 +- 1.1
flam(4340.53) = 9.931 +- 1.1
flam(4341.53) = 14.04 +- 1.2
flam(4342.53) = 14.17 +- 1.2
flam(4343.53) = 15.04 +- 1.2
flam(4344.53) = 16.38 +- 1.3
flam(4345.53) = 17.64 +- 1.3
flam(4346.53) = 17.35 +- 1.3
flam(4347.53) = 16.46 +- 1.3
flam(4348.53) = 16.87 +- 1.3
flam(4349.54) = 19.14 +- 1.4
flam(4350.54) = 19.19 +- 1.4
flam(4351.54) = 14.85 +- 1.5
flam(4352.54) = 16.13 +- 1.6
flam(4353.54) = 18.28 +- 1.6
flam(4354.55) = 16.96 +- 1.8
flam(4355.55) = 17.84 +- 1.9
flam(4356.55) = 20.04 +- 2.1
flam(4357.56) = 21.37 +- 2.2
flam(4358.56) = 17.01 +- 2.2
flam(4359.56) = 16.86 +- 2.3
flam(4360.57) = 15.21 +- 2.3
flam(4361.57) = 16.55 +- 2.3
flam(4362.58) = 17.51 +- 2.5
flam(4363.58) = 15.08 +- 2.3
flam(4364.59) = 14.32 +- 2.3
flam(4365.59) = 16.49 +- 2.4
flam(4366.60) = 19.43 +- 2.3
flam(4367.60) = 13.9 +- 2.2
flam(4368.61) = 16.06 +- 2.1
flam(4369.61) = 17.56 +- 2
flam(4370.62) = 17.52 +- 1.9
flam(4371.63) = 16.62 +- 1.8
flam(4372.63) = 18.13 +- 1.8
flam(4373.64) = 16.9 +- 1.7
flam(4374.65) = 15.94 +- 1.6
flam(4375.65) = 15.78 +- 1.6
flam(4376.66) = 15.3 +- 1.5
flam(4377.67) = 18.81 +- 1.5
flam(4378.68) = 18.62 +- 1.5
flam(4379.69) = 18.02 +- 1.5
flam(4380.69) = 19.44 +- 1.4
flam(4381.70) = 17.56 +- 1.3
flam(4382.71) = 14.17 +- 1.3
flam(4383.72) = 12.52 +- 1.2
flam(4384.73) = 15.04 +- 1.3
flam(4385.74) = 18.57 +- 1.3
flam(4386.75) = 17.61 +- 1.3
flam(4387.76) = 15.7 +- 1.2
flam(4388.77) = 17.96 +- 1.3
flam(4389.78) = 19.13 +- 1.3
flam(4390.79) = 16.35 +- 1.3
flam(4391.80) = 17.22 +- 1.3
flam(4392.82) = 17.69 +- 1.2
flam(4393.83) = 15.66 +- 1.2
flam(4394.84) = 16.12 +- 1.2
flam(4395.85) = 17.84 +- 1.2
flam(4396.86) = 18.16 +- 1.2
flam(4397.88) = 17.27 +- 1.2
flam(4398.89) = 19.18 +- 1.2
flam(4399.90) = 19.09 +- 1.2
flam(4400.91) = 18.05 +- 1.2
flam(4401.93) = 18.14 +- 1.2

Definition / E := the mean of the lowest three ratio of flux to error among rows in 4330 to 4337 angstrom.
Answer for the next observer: 13.6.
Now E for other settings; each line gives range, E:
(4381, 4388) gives 11.0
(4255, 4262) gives 14.1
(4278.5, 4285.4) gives 13.5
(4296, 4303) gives 11.4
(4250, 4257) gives 13.9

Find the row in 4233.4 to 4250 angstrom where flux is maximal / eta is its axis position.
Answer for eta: 4248.57 angstrom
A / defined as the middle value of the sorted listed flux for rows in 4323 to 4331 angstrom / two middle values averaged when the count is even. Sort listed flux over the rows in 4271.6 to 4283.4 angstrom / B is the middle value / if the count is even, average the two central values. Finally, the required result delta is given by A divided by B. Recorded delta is 0.96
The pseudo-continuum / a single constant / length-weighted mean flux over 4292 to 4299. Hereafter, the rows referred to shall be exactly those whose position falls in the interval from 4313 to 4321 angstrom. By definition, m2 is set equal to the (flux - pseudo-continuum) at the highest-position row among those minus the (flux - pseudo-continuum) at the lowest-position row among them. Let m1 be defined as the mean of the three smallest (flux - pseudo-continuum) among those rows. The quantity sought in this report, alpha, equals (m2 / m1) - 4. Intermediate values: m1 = 0.4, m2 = 1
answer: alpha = -3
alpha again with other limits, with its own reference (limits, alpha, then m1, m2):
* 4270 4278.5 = -6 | -1.7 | 4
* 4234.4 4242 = -6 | -0.5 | 1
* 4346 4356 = 27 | 0.0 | 0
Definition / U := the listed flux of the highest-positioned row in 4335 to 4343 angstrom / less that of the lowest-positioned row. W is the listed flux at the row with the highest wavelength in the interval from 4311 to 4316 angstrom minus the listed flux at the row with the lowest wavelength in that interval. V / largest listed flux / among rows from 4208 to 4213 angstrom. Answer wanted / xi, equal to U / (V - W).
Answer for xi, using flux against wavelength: -0.15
